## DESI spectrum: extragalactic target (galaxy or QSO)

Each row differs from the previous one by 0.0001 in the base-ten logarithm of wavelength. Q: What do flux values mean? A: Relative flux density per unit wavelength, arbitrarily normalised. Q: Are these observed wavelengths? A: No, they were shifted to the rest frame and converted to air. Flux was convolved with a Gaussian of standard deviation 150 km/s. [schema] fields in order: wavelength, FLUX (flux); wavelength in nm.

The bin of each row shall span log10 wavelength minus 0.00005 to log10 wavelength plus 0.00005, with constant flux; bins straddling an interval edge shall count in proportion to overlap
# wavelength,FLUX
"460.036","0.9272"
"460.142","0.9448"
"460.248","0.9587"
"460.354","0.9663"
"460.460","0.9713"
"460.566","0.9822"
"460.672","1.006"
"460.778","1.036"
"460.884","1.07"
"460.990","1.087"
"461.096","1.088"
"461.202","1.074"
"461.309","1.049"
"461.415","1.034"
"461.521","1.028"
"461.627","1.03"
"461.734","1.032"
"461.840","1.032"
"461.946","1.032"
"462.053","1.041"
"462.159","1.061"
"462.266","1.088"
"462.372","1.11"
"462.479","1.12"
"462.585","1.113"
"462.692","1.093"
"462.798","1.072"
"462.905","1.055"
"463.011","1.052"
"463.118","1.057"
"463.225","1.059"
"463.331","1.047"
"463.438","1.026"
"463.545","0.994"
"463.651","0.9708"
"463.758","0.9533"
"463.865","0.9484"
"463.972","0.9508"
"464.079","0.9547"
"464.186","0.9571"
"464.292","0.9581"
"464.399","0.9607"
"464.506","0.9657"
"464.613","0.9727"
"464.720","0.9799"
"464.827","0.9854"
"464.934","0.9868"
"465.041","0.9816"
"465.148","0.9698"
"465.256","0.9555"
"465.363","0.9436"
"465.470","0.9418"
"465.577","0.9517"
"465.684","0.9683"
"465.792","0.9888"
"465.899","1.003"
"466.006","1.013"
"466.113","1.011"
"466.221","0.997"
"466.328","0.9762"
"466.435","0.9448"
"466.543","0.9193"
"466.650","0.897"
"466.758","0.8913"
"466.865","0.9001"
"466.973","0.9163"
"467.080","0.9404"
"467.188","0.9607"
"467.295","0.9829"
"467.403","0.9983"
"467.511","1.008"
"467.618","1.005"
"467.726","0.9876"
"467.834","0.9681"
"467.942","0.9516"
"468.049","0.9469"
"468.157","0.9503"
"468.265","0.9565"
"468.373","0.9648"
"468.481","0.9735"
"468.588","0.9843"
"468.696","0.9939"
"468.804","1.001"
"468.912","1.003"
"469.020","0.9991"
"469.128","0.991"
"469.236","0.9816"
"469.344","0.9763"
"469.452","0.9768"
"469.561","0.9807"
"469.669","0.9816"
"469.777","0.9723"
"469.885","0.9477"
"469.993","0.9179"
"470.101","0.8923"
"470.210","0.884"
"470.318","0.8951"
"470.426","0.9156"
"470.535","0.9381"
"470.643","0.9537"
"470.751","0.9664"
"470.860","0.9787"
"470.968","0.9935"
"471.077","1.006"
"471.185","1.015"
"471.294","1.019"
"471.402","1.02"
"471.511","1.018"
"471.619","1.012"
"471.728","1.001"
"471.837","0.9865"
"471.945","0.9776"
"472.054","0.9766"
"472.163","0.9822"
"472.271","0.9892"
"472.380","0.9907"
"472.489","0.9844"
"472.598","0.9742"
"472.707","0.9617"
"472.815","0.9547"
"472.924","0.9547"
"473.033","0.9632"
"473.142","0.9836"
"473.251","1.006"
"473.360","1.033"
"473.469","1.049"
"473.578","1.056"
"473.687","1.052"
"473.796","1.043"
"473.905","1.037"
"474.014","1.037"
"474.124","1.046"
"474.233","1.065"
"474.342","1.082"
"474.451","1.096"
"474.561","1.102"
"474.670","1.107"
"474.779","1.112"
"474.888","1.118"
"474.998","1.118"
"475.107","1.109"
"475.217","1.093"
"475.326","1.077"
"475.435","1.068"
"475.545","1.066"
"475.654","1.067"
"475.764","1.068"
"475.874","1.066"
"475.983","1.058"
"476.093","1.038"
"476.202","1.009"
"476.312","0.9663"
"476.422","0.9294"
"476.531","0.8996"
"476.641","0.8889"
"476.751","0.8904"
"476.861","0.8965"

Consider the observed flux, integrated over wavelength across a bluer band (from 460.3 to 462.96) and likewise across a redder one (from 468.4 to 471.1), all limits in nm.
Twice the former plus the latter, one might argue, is 8.19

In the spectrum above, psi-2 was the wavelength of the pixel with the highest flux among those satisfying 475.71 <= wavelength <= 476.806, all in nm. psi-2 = 475.764 nm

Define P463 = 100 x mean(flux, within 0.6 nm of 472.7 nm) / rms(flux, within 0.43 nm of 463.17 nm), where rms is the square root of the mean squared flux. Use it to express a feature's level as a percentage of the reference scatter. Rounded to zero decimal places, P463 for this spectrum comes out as 93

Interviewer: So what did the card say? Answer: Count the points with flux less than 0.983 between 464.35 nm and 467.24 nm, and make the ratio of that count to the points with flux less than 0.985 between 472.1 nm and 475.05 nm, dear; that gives 2.5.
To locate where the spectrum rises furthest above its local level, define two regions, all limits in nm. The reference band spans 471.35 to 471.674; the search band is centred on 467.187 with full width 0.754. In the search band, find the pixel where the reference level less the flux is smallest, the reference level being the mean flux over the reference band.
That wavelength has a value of 467.511 nm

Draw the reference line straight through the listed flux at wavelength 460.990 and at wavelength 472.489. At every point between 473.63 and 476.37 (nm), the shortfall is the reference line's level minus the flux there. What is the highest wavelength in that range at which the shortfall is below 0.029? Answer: 476.312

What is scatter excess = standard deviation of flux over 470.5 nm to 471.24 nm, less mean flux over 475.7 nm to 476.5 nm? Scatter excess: -0.99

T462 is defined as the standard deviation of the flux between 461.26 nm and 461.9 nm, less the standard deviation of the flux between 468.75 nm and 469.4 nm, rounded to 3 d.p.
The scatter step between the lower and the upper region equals -0.003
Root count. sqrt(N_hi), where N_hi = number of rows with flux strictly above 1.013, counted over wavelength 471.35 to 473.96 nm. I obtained 2.8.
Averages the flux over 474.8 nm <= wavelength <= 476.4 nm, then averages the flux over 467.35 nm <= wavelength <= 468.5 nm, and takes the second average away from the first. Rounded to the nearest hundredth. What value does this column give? 0.09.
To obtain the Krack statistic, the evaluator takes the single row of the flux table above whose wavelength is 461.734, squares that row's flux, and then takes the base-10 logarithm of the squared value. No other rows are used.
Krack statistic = 0.027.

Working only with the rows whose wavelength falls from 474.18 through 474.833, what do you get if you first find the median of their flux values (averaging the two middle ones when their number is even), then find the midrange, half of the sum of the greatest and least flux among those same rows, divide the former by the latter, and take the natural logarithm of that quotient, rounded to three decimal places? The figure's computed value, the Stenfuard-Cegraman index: 0.010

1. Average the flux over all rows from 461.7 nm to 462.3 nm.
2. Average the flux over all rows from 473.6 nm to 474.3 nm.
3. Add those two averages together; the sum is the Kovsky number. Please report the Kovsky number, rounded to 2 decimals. 2.09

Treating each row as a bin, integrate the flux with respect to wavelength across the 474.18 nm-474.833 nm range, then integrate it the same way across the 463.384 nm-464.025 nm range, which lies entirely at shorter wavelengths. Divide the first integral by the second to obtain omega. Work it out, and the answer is 1.15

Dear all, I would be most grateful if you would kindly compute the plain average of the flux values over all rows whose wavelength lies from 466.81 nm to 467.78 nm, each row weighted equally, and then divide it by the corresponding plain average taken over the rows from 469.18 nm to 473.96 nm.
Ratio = 0.98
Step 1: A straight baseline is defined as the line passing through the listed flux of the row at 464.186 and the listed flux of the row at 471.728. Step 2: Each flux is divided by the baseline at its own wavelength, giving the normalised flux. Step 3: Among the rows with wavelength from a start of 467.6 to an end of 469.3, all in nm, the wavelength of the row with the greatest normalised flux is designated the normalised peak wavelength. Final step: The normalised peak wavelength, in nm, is 467.618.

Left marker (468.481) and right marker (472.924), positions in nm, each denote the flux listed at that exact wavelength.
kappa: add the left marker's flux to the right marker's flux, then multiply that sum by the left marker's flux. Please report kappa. 1.88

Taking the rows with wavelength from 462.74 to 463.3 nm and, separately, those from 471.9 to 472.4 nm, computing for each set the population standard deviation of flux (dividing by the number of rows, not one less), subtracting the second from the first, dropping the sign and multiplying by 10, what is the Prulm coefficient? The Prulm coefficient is 0.01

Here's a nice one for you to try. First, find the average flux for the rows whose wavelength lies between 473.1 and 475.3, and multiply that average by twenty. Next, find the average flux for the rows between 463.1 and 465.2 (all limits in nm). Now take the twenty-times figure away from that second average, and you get -20.4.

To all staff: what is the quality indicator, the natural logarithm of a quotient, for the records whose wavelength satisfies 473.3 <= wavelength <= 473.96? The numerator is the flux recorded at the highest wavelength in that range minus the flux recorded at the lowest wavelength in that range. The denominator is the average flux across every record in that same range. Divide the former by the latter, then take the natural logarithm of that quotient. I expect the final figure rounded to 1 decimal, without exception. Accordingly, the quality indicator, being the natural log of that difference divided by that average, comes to -5.6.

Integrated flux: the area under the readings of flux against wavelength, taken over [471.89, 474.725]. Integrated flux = 2.9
